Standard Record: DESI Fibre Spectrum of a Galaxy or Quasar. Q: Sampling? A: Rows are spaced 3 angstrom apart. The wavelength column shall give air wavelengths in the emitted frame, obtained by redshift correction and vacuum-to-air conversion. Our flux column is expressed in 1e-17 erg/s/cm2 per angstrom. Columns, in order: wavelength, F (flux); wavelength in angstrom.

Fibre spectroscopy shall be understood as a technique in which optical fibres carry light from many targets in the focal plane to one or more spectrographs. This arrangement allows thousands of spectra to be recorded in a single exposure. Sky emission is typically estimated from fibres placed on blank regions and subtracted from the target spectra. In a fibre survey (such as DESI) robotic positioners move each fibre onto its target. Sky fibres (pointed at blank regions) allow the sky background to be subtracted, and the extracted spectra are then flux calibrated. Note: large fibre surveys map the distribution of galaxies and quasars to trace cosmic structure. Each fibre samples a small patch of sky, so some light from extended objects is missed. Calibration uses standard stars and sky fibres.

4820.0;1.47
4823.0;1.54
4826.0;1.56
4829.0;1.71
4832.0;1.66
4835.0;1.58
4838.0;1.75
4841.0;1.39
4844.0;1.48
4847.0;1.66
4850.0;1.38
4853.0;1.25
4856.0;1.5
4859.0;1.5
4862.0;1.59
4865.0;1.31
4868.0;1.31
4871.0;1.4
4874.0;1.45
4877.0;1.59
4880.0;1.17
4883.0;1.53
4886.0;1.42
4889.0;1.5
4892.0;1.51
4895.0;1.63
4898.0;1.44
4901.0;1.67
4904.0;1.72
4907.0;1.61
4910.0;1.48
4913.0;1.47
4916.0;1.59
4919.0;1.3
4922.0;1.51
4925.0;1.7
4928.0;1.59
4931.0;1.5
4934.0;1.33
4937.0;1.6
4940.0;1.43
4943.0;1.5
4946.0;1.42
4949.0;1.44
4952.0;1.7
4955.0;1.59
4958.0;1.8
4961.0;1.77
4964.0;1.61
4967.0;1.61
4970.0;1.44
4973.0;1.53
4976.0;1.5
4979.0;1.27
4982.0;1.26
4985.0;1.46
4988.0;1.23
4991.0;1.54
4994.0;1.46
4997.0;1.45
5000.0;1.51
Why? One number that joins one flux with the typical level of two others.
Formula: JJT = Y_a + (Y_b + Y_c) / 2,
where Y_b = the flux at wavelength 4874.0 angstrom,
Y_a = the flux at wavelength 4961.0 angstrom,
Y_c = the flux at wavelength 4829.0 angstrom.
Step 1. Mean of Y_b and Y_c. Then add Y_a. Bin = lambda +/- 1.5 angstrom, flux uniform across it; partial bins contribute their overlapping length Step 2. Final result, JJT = 3.35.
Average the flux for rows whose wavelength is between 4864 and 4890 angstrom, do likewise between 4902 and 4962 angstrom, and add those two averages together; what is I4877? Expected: 2.96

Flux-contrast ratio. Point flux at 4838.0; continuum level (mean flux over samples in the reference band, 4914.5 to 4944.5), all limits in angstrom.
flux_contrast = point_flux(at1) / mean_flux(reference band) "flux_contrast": 1.16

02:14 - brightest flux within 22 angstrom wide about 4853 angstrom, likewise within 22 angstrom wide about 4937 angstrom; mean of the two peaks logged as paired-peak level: 1.63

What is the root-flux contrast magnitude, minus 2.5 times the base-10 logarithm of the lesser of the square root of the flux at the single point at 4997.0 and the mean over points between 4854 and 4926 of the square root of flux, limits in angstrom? -0.202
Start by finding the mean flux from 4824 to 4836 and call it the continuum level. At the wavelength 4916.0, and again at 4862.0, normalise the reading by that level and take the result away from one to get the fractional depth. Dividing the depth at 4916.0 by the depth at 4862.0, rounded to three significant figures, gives 1.00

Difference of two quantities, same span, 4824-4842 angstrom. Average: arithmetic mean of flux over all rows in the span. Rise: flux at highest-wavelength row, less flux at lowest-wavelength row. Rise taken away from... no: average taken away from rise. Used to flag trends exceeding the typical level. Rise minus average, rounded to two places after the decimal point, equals -1.78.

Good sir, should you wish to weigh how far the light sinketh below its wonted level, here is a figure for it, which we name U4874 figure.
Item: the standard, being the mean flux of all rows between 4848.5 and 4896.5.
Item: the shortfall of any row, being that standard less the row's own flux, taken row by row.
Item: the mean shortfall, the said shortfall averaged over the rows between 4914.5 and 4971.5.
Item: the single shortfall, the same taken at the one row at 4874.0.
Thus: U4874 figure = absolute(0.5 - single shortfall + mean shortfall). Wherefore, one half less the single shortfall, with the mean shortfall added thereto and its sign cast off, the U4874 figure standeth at 0.40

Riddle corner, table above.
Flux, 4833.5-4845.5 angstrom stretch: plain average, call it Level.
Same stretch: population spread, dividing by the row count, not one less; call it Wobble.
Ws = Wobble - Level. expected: -1.42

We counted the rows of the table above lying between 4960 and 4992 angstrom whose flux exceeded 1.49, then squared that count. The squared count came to 36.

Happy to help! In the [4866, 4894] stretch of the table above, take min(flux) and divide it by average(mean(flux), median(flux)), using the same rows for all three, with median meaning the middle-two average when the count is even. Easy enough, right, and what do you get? 0.81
